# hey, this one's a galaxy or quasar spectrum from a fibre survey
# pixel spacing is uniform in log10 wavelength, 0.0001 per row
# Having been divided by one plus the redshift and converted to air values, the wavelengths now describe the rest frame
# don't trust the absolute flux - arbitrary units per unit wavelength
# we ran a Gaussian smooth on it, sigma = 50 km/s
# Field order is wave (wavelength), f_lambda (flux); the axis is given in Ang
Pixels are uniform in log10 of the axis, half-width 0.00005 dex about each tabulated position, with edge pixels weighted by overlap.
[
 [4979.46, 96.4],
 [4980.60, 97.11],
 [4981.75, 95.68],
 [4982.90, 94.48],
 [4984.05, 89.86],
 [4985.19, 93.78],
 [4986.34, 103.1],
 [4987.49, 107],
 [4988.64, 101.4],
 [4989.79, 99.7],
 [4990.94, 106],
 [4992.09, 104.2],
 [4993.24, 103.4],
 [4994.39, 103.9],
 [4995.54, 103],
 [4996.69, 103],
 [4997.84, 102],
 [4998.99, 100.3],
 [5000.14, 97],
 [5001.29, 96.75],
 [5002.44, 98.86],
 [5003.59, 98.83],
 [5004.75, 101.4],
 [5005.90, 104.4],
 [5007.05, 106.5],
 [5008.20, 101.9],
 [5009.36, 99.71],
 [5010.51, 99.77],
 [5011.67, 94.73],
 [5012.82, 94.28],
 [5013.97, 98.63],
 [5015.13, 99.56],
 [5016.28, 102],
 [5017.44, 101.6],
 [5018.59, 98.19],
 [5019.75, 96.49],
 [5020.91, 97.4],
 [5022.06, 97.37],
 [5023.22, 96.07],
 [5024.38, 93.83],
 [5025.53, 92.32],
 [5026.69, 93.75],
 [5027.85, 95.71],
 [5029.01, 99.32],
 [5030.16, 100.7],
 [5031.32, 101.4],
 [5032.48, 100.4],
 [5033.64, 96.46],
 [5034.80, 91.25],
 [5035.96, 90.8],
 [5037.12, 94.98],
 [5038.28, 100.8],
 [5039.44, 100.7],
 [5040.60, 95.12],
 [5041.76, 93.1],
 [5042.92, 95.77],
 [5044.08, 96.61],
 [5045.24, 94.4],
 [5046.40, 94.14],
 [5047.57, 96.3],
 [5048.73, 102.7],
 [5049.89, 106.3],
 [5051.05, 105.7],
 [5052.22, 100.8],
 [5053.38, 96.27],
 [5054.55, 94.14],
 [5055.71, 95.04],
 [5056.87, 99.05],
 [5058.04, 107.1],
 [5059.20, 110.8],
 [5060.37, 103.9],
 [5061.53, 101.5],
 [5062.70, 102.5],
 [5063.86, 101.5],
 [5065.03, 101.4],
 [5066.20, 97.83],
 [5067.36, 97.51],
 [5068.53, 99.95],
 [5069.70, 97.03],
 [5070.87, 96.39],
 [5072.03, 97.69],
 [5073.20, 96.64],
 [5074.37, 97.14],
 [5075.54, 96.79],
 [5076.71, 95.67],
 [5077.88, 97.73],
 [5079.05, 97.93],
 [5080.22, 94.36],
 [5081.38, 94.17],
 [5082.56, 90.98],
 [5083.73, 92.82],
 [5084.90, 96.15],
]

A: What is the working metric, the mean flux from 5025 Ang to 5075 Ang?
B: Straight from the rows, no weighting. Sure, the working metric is 98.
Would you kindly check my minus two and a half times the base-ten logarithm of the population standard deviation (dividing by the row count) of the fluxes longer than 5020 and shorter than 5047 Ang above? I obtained -1.22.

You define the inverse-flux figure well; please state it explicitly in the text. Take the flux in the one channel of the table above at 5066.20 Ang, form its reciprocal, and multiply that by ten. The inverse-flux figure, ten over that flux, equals 0.102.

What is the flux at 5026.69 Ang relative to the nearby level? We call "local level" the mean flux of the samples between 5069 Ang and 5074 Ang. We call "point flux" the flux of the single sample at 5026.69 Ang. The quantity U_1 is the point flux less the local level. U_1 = -3.2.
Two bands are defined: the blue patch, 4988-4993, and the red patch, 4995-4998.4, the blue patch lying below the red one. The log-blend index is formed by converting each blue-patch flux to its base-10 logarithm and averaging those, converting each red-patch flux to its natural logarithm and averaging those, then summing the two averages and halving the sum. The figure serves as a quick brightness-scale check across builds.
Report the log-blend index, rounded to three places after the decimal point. 3.322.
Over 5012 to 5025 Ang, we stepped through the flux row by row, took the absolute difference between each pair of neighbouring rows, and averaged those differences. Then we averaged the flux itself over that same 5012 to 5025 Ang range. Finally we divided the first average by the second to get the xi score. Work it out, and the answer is 0.0181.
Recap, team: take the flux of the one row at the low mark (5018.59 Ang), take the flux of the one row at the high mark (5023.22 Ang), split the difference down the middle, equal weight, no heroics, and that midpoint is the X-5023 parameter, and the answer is 97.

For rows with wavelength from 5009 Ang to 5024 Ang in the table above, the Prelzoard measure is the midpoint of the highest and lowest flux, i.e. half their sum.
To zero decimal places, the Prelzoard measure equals 98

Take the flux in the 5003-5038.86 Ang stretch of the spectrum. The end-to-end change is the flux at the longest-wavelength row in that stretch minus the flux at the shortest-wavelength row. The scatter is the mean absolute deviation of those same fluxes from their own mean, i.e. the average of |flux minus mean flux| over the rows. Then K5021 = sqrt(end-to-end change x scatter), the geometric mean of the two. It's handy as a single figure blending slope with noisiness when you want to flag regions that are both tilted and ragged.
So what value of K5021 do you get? 2.5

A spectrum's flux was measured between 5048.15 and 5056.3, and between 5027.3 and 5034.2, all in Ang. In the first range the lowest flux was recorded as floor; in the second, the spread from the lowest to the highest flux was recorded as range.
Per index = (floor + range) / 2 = 49.9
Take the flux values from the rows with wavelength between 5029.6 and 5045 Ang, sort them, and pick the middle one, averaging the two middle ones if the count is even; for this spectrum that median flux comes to 96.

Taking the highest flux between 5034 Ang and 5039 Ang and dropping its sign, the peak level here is 101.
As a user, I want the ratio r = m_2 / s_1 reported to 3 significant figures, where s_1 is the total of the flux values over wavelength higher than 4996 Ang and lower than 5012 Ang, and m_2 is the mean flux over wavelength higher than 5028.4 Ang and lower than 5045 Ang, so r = 0.0690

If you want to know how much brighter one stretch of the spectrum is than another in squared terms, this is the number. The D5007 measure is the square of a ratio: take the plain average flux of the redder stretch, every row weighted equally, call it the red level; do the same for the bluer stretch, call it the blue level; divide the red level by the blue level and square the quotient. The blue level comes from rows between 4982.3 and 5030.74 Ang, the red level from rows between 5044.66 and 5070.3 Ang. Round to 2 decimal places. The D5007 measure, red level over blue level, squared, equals 1.02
